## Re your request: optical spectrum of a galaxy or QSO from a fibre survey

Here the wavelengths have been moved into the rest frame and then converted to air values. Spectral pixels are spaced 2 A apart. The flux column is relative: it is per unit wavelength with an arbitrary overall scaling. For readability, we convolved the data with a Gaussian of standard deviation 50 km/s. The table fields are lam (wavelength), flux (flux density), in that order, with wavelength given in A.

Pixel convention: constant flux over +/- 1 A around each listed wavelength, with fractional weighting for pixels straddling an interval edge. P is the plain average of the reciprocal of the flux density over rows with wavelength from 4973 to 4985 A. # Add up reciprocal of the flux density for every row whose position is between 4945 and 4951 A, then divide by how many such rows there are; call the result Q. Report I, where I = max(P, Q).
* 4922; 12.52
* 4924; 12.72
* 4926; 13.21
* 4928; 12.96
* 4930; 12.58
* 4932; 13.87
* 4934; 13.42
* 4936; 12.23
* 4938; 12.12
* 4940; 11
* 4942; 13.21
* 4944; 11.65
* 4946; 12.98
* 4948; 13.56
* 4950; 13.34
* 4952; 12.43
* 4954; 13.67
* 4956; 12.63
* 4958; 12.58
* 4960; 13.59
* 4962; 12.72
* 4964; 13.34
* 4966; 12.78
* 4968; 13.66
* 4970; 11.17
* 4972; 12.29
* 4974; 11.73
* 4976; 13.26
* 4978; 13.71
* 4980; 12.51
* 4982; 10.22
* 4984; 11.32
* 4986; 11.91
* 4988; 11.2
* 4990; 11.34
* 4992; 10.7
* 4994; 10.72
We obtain 0.083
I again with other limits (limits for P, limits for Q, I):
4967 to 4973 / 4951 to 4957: 0.081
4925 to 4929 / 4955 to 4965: 0.077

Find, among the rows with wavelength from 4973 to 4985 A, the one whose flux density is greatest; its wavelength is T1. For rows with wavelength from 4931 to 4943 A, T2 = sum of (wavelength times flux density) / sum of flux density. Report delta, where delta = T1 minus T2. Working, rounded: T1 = 4978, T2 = 4936.9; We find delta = 41.1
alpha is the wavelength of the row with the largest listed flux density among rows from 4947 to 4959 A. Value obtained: 4954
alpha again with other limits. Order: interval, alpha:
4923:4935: 4932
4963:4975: 4968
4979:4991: 4980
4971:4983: 4978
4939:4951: 4948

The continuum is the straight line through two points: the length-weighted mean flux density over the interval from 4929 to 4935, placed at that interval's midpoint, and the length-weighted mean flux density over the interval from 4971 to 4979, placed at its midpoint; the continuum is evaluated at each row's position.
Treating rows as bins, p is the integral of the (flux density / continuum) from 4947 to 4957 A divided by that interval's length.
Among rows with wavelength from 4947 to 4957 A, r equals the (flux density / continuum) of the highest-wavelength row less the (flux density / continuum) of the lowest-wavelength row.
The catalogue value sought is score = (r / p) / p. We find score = -0.06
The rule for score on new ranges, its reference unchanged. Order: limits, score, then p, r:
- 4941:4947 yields -0.01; 0.96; -0.01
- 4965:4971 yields -0.13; 0.98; -0.12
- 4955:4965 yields 0.06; 1.00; 0.06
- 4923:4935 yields 0.06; 0.98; 0.06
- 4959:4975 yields -0.14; 0.99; -0.13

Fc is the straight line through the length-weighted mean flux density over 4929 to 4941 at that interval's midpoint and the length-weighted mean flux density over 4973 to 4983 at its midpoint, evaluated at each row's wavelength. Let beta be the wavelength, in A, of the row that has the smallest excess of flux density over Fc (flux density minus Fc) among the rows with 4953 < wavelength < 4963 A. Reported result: 4958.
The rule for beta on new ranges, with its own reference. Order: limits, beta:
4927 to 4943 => 4940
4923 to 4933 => 4930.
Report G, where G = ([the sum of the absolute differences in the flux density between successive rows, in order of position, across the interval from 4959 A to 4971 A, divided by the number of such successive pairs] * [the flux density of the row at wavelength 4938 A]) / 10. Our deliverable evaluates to 1.31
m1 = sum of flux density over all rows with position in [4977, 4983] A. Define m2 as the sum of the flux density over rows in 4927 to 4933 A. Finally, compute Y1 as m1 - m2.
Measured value -3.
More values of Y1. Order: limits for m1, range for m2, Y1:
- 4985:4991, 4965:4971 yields -3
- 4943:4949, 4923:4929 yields -1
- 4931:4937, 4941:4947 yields 2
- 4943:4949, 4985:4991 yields 4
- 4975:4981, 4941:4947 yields 2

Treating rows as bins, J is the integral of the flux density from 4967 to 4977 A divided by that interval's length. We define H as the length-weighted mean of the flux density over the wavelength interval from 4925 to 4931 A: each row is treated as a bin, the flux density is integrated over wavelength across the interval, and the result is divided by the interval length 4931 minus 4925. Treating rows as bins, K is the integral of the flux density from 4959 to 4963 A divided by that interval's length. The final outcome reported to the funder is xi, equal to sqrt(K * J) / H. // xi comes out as 0.99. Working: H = 12.9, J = 12.4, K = 13.2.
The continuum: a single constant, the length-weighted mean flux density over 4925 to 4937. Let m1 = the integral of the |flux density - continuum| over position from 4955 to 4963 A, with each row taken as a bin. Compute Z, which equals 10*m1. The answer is 35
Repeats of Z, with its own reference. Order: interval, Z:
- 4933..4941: 83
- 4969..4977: 83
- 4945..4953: 30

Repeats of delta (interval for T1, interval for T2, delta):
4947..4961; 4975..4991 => -28.7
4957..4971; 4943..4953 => 19.9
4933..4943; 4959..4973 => -31.9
